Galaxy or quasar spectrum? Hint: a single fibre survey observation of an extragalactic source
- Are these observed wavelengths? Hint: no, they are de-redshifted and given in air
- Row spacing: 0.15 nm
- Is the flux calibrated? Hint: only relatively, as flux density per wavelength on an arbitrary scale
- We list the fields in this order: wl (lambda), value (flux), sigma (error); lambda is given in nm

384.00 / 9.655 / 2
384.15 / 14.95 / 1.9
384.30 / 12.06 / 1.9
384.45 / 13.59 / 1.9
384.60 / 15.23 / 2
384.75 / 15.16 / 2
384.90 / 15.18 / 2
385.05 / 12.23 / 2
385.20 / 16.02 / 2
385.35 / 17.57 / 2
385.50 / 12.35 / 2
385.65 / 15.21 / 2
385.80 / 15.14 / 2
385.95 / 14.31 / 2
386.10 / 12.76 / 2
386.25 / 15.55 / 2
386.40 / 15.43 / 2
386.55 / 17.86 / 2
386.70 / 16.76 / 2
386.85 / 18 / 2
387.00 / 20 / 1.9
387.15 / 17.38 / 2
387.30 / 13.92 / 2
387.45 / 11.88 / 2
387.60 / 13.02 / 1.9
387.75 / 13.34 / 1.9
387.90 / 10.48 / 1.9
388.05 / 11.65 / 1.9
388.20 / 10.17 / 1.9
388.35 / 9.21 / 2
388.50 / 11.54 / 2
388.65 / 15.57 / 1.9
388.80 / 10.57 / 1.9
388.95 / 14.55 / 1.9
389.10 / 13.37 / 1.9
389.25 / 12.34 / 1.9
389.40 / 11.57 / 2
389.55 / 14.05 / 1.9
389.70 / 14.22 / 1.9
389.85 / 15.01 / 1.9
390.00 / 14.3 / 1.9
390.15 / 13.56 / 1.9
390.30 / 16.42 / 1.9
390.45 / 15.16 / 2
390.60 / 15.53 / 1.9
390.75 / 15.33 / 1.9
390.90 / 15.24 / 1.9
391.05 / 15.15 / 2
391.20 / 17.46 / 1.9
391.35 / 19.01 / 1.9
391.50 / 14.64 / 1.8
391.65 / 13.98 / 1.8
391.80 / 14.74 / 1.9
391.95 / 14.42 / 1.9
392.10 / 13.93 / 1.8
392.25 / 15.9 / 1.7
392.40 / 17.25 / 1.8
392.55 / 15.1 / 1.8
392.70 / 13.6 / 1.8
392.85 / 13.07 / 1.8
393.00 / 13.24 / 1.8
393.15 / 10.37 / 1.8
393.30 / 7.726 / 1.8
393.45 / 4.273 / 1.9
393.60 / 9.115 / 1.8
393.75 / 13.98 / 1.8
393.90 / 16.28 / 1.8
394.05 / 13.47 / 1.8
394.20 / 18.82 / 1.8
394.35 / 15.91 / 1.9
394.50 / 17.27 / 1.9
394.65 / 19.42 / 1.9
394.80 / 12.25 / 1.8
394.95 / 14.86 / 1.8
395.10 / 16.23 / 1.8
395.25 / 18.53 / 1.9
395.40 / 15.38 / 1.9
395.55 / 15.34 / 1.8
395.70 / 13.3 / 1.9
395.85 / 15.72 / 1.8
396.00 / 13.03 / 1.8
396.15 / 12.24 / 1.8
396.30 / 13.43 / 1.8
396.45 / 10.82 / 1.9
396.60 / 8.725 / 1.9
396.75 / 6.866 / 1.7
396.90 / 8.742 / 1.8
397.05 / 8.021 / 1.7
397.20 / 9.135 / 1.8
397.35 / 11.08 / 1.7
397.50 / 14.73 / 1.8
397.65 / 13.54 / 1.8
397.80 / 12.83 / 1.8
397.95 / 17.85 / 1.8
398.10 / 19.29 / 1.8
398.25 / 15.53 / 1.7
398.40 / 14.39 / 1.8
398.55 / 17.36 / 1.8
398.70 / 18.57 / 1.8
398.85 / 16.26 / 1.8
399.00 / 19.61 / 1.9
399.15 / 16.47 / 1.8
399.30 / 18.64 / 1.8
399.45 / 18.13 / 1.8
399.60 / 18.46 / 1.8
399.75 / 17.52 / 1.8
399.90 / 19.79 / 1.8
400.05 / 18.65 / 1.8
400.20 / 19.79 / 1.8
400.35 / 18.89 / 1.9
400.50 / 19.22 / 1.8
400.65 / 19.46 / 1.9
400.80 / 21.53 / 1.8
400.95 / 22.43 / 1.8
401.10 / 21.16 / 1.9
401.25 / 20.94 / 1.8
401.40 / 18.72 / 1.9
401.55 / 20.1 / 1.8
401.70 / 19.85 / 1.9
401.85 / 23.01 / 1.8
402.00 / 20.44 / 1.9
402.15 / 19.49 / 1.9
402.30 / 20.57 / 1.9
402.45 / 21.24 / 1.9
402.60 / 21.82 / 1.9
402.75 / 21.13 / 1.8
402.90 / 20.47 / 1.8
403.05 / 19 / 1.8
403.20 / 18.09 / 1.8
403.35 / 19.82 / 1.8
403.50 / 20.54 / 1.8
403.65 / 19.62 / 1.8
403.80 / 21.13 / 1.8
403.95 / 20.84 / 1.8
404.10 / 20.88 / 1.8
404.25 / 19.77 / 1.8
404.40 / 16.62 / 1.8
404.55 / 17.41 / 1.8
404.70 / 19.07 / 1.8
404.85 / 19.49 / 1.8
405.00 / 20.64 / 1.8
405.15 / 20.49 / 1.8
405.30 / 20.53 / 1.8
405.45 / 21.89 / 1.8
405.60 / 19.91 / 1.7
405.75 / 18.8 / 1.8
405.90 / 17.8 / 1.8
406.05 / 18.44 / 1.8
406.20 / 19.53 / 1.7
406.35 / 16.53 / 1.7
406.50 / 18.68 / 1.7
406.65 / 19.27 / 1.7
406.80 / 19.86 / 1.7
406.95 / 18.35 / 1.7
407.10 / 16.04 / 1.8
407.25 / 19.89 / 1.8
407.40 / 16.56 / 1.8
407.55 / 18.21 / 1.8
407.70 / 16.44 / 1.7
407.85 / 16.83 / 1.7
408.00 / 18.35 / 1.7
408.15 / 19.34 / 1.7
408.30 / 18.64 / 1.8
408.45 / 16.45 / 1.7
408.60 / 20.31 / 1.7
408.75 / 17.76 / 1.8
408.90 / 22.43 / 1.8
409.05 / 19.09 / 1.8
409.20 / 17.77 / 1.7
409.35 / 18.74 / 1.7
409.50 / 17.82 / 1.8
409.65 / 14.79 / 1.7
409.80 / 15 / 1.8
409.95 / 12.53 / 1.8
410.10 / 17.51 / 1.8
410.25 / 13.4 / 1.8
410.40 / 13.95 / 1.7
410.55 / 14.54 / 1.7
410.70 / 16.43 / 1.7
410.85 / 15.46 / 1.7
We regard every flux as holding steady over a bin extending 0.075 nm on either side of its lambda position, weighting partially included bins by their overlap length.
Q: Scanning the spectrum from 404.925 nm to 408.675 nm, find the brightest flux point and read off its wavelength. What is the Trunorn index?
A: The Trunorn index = 405.45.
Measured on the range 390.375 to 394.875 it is 394.65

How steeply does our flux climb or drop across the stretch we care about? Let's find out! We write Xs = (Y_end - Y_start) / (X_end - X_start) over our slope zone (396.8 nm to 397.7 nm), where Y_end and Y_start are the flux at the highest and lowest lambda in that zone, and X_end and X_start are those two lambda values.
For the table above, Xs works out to 6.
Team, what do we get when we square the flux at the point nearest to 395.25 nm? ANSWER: 343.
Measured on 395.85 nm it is 247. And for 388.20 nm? 103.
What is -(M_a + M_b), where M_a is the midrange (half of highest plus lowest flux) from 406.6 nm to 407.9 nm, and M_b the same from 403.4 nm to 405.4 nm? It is -36.8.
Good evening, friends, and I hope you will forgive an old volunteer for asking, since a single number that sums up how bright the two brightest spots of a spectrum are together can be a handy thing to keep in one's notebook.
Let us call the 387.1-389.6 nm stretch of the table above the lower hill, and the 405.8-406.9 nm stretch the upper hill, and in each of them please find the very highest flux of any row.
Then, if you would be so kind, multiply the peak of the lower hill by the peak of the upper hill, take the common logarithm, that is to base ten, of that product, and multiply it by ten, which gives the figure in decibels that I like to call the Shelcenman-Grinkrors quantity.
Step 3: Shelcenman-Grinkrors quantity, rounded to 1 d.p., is 25.4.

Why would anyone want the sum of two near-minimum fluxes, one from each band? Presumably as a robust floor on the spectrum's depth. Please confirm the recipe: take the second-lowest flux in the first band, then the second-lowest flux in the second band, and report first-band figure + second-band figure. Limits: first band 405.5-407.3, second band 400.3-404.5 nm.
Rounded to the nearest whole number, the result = 35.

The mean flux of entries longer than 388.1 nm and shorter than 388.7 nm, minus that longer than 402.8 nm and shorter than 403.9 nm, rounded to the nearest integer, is -8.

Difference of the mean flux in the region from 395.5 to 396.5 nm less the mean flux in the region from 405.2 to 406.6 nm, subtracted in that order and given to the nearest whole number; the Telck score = -6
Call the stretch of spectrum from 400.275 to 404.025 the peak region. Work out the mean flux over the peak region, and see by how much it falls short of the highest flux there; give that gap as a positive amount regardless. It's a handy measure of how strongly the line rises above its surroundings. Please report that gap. 2.6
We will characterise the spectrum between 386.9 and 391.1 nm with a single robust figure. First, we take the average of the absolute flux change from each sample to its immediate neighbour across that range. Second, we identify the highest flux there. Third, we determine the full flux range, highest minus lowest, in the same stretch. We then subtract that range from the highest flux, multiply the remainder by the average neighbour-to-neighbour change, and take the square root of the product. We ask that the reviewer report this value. 3.9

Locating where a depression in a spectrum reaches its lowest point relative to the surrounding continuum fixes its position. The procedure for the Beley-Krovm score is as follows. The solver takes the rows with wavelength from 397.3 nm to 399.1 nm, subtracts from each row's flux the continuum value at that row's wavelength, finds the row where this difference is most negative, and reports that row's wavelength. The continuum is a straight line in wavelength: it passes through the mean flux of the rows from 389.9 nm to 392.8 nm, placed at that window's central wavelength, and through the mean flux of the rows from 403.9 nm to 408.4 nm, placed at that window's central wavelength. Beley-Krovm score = 397.35 nm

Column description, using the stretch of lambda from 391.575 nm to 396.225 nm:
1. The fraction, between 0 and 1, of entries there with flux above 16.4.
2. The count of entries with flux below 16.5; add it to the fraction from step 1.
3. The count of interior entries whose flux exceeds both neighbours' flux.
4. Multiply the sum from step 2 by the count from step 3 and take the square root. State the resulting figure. 14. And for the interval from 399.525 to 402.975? 2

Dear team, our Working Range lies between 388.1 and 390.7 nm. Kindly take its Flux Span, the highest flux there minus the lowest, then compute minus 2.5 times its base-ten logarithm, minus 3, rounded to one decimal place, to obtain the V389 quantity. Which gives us -5.1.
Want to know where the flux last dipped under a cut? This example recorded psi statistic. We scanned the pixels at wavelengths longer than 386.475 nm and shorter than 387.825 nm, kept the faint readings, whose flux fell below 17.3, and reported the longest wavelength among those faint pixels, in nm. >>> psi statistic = 387.75 nm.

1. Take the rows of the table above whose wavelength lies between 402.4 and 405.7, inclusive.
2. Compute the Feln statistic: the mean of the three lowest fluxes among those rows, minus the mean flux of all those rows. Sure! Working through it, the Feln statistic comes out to -3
